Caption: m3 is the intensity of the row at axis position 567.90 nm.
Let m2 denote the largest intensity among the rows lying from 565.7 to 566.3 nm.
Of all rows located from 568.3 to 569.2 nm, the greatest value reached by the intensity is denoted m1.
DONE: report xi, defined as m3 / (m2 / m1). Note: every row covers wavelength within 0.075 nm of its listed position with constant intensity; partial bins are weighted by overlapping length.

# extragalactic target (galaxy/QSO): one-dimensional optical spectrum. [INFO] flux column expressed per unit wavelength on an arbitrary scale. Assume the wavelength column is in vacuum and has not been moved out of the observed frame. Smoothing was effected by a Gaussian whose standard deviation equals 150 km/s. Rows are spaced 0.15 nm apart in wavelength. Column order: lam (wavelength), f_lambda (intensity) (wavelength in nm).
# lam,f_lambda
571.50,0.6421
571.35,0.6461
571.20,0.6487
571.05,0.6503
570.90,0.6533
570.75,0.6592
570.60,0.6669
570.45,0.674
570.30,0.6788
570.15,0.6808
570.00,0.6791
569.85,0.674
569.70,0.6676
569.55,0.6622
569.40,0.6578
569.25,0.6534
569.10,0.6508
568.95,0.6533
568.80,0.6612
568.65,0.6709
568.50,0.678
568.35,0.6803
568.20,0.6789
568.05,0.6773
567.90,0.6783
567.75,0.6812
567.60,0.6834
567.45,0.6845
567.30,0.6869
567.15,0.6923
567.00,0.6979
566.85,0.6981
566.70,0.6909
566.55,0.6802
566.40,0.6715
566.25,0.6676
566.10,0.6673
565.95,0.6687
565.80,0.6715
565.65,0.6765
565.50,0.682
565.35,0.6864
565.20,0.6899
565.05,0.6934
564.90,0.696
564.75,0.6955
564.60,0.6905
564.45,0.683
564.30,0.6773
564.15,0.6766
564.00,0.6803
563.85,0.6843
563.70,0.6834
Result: 0.687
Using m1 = 0.6803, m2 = 0.6715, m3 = 0.6783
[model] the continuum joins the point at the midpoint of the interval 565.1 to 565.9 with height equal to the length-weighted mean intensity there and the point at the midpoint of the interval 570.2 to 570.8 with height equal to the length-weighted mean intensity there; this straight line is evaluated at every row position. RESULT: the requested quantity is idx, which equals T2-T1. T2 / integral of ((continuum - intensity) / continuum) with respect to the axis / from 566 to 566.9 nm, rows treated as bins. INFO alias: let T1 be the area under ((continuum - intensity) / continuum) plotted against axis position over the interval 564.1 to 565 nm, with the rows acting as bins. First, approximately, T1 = -0.005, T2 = 0.001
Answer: 0.01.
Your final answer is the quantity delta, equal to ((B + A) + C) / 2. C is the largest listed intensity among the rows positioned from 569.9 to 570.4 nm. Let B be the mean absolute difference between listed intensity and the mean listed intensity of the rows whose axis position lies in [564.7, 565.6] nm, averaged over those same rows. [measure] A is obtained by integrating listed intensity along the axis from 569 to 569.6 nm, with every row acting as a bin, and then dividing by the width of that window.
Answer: 0.670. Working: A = 0.656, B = 0.0044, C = 0.6808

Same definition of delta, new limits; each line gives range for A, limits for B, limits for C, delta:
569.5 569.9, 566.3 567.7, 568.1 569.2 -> 0.677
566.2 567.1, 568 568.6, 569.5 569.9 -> 0.680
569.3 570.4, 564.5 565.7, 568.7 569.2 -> 0.669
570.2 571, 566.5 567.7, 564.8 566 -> 0.684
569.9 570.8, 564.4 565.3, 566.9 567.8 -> 0.688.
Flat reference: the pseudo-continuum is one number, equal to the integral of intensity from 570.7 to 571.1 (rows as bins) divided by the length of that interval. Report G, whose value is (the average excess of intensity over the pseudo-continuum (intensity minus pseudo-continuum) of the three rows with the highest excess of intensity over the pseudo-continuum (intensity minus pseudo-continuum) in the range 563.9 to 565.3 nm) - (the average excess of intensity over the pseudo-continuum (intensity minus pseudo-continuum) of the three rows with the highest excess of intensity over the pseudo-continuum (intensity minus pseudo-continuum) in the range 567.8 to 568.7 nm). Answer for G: 0.0158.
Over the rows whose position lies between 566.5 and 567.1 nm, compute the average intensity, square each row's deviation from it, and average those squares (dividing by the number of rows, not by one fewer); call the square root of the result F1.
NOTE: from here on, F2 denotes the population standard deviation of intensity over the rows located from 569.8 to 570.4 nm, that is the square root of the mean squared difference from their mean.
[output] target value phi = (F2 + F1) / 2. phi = 0.0049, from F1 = 0.007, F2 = 0.0025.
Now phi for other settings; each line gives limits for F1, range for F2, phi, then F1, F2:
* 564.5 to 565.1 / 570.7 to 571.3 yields 0.0031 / 0.002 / 0.0040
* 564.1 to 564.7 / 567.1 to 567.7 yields 0.0045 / 0.006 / 0.0034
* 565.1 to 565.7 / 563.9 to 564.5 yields 0.0038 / 0.005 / 0.0025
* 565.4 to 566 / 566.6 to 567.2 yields 0.0042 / 0.005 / 0.0032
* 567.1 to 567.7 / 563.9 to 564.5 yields 0.0030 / 0.003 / 0.0025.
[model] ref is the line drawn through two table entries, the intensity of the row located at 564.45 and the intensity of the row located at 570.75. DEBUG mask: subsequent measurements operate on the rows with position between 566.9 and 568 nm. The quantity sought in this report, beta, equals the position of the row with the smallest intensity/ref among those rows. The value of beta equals 567.90 nm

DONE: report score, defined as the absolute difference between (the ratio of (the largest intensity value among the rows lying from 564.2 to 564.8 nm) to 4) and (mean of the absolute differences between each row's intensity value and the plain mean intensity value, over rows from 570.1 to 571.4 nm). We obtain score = 0.162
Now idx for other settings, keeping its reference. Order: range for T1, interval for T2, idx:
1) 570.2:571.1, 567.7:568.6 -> -0.01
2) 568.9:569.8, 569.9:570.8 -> -0.02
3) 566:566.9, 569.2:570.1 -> 0.01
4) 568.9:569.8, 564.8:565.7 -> -0.03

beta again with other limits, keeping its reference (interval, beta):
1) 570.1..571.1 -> 571.05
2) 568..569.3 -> 569.10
